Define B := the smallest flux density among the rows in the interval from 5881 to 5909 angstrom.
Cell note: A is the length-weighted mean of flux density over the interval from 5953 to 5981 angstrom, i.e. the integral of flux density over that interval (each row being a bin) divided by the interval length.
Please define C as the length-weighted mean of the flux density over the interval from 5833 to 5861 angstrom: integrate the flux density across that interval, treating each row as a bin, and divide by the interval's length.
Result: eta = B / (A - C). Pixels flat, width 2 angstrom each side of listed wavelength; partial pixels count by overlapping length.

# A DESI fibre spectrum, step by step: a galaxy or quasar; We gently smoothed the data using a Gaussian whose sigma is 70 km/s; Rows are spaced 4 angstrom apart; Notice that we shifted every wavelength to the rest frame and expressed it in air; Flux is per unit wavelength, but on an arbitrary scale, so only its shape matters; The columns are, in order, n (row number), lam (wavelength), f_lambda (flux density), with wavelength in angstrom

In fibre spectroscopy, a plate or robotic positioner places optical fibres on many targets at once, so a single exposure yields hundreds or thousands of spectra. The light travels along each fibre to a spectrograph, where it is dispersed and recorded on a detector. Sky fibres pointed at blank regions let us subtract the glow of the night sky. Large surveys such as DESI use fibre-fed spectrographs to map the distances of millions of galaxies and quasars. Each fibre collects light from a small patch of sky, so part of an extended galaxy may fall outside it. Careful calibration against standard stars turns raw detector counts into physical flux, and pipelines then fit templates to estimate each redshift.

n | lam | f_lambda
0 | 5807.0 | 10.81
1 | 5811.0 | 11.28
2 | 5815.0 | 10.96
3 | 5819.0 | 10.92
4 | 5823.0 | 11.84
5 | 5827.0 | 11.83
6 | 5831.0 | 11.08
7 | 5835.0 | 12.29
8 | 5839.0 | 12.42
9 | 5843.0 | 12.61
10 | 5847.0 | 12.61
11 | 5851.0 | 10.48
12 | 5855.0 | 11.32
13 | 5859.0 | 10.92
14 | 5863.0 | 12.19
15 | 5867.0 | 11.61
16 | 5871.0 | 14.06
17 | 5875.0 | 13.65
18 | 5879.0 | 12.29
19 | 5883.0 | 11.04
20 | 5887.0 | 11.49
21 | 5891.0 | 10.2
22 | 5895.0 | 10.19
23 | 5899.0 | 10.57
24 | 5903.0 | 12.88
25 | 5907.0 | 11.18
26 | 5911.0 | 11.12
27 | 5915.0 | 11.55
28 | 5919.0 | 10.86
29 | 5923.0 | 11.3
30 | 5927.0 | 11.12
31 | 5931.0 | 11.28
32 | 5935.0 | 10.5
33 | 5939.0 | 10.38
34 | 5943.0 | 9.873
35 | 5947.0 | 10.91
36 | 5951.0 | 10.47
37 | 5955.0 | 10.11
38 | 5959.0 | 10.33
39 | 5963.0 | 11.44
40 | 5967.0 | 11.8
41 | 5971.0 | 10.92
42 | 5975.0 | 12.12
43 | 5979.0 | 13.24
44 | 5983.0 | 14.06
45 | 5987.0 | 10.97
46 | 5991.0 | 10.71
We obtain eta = -27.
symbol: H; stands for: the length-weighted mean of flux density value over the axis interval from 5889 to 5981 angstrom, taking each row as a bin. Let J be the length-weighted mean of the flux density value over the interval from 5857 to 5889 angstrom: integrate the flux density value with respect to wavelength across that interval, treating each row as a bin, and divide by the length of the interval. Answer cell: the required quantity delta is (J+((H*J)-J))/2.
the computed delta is 67.2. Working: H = 11.1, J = 12.2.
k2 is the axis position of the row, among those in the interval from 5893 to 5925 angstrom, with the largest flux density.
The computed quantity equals 5903.0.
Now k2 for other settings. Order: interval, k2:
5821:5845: 5843.0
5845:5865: 5847.0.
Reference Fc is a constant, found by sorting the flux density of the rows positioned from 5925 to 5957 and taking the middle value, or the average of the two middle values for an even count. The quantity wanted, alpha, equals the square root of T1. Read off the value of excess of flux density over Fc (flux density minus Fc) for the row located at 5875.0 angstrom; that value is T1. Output 1.8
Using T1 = 3.2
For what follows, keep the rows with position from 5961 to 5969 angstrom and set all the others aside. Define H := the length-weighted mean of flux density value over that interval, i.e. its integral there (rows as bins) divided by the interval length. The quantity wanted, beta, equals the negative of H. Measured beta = -11.6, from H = 11.6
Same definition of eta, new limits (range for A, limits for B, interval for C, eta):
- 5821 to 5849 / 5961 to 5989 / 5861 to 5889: -46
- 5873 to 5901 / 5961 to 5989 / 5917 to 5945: 19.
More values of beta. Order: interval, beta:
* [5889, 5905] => -11.0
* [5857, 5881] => -12.5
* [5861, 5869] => -11.9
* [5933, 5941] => -10.4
